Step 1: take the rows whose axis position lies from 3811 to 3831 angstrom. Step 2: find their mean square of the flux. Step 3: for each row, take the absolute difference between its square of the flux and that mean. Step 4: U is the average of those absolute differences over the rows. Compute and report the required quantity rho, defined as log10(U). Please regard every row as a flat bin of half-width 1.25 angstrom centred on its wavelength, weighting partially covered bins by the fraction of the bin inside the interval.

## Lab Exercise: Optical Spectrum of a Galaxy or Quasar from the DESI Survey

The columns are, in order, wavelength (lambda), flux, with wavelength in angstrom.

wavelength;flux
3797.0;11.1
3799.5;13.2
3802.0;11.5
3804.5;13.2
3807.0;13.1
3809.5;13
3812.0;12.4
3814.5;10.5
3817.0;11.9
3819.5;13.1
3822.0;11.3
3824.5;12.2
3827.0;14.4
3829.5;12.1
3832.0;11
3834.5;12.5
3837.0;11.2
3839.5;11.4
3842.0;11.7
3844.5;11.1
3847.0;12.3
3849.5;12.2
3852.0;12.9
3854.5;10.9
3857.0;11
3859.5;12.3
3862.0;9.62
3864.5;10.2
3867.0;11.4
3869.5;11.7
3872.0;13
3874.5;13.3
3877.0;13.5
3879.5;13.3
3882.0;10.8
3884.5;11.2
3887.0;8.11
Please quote 1.30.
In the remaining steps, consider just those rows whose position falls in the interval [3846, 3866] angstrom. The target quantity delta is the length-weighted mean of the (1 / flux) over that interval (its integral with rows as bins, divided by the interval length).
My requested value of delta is 0.0884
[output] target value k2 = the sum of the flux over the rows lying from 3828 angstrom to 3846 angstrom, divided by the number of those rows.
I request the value 11.6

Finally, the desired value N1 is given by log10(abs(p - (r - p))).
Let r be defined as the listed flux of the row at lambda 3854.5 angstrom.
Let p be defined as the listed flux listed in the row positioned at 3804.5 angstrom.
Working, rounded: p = 13.2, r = 10.9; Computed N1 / 1.19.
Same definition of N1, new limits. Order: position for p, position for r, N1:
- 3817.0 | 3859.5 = 1.06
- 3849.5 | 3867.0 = 1.11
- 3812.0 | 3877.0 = 1.05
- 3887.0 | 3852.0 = 0.52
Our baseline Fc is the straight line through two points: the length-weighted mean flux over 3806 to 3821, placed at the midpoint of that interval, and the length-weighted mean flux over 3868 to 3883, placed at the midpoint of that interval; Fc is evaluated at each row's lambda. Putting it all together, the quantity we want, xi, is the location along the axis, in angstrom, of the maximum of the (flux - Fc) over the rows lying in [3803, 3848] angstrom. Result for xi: 3827.0 angstrom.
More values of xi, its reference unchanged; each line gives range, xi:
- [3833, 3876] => 3874.5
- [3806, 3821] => 3807.0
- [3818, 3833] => 3827.0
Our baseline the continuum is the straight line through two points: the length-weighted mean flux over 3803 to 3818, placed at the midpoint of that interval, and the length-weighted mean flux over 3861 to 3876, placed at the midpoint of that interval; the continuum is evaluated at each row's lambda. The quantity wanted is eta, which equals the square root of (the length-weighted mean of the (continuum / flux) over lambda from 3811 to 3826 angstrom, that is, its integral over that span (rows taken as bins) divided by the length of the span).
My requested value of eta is 1.02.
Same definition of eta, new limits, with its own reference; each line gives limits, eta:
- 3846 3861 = 1.00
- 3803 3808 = 0.97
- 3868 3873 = 0.97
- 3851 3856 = 1.00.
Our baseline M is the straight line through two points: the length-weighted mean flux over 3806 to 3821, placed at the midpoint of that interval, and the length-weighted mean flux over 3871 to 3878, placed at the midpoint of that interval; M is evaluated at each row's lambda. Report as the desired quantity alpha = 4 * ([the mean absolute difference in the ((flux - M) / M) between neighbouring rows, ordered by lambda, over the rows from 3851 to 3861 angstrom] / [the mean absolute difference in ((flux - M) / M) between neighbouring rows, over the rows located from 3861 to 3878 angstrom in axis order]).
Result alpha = 7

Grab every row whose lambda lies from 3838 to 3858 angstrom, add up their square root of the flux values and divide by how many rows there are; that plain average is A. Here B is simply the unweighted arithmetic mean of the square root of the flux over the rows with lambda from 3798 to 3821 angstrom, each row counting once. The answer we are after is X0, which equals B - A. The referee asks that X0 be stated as 0.11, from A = 3.42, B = 3.52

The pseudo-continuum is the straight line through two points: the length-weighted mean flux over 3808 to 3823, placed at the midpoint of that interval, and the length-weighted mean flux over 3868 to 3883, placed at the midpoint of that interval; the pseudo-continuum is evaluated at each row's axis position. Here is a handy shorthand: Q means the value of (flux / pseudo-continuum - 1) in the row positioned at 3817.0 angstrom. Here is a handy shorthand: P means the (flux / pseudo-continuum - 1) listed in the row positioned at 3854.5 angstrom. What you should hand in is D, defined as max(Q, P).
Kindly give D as -0.01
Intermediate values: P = -0.12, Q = -0.015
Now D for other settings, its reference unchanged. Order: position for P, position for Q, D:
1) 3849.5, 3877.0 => 0.07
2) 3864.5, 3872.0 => 0.03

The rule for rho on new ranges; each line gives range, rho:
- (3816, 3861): 1.23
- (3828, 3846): 1.02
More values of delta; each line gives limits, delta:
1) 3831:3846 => 0.0871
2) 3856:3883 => 0.0855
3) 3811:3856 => 0.0842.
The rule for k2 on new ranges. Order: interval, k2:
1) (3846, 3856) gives 12.1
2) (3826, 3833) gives 12.5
